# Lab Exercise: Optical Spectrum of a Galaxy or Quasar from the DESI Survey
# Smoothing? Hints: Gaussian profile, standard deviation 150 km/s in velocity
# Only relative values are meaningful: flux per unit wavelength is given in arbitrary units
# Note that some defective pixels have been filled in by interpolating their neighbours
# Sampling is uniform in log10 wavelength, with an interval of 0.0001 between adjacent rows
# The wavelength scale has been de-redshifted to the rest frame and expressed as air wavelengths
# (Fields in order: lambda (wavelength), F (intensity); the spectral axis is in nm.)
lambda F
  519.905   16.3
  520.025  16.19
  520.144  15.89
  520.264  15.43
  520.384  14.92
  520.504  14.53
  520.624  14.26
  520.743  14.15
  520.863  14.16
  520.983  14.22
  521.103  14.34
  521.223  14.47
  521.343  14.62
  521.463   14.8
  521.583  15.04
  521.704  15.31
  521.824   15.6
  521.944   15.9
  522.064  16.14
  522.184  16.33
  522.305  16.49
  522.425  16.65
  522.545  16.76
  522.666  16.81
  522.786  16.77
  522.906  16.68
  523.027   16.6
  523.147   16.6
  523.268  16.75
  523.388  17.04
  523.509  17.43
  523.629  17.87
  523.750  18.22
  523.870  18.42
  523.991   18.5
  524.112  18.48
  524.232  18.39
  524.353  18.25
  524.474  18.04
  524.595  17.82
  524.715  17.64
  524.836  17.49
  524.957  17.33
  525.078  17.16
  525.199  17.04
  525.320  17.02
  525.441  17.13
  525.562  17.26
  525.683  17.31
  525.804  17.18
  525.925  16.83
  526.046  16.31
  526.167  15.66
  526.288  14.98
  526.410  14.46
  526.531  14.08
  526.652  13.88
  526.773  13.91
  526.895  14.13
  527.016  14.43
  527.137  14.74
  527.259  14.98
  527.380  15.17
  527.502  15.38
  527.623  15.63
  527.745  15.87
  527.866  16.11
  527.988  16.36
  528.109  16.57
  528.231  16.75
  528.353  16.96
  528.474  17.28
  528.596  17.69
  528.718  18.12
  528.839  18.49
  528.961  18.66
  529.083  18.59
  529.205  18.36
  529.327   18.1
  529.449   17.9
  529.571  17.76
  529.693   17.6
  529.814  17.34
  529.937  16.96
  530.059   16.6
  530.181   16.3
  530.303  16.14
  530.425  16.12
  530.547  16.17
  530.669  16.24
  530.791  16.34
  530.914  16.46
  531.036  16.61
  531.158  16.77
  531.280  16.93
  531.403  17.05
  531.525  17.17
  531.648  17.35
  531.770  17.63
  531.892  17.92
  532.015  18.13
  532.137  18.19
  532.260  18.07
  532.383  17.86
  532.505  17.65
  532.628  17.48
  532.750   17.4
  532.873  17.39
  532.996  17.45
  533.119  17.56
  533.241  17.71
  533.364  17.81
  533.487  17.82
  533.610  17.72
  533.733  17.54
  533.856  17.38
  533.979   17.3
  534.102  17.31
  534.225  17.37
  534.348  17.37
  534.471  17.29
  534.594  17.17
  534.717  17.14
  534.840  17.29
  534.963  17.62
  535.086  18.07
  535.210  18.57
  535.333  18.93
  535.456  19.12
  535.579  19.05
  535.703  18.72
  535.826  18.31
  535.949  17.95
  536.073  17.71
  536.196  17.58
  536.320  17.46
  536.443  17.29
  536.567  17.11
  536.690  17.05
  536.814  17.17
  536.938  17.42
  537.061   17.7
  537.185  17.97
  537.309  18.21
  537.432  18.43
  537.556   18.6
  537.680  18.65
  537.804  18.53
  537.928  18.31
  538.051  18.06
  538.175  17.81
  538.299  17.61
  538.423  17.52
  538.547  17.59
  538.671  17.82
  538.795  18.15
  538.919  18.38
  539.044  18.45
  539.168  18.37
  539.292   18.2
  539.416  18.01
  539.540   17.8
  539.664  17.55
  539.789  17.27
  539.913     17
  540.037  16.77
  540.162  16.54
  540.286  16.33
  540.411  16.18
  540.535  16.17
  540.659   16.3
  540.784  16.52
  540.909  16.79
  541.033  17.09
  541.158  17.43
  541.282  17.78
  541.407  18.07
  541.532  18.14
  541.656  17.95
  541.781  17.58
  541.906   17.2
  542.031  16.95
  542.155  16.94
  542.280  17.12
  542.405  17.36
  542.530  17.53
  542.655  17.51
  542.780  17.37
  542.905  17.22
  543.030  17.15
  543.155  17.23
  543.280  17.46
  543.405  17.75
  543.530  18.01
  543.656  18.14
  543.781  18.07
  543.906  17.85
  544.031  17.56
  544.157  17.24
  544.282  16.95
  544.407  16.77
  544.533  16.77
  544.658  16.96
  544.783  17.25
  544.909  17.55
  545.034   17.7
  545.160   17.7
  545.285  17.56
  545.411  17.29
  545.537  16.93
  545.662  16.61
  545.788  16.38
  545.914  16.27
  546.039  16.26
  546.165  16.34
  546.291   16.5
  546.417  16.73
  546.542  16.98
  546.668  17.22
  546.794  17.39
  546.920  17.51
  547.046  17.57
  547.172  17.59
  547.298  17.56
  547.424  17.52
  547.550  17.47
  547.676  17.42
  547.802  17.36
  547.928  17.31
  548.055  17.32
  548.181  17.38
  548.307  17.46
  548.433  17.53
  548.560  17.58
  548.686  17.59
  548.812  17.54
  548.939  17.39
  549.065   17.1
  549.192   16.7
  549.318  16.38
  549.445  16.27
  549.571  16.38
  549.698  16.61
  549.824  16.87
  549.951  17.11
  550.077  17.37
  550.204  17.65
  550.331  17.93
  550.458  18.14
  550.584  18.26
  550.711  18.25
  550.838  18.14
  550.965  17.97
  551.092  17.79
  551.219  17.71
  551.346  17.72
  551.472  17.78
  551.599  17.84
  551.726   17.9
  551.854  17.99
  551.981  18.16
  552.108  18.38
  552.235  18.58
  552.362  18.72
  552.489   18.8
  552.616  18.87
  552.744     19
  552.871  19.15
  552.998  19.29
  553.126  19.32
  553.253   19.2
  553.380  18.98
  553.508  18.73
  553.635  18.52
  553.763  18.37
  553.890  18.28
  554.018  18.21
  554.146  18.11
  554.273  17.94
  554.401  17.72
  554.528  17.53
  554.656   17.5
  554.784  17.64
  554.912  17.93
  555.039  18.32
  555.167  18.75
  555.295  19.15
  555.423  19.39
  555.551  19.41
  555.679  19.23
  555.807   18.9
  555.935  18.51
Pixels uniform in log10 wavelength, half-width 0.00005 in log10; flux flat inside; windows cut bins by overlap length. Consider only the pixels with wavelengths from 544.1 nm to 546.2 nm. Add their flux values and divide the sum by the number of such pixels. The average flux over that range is 17.0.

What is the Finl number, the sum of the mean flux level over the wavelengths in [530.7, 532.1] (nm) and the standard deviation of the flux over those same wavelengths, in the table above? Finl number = 17.7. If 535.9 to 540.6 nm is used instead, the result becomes 18.3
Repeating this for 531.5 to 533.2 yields 18.0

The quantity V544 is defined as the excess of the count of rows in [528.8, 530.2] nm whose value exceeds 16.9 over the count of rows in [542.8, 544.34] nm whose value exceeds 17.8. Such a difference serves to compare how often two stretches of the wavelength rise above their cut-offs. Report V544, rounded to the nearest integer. 6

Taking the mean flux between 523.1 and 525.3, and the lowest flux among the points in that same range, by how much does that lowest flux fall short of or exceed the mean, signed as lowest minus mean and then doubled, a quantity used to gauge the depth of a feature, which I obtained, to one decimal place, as -2.2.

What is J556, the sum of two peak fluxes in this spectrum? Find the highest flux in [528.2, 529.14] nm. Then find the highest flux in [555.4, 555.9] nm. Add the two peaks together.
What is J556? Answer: 38.1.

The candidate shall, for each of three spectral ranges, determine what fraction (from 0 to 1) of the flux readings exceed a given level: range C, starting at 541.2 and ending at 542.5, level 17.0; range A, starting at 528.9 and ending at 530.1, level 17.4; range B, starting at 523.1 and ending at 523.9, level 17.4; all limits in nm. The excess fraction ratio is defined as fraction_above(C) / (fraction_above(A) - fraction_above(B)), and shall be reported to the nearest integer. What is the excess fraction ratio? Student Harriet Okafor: 6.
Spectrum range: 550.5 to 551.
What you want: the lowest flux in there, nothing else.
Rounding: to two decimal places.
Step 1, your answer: 17.97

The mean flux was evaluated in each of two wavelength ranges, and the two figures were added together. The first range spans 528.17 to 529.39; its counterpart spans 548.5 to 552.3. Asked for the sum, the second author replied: 35.5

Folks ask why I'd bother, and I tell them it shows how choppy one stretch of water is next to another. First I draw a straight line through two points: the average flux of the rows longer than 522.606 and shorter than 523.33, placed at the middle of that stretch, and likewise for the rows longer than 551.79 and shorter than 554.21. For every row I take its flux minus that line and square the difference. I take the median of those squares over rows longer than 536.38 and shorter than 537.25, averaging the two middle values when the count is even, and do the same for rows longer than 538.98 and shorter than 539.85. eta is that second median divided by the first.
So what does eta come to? 1.6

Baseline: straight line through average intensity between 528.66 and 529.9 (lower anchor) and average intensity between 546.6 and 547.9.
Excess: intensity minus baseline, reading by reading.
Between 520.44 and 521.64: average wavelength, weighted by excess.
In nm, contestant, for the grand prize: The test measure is 521.02 nm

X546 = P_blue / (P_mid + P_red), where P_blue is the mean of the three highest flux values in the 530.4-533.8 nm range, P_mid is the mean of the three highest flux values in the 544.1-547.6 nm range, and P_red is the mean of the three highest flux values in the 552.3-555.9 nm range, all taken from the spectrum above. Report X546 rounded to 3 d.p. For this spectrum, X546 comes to 0.490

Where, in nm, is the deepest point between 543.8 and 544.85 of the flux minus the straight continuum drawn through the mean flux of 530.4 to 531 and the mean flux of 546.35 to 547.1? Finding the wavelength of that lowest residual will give 544.533 nm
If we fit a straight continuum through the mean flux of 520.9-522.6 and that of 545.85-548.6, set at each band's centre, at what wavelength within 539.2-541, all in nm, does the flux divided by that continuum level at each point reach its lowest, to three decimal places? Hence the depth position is 540.535 nm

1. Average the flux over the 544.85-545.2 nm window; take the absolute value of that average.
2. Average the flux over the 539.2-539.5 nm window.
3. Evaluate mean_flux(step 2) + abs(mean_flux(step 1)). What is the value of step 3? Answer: 35.8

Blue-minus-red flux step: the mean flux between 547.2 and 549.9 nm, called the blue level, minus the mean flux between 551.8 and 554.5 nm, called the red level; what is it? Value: -1.4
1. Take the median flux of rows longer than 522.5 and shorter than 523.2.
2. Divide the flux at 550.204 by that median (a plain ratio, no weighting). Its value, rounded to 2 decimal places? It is 1.06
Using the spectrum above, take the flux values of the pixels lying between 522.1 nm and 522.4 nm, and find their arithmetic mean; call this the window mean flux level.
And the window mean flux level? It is 16.4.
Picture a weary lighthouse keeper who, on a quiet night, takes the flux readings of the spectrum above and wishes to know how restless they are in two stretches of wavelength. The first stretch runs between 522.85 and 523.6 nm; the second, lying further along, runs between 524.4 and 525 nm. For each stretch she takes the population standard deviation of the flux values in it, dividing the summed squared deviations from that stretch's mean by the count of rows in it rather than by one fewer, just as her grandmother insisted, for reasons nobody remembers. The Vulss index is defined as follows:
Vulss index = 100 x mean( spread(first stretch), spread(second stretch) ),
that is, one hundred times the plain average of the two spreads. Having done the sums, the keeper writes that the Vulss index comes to 27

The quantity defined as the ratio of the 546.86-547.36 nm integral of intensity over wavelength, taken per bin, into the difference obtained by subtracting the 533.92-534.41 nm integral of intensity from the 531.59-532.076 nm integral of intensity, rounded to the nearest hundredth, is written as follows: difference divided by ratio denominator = 0.02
